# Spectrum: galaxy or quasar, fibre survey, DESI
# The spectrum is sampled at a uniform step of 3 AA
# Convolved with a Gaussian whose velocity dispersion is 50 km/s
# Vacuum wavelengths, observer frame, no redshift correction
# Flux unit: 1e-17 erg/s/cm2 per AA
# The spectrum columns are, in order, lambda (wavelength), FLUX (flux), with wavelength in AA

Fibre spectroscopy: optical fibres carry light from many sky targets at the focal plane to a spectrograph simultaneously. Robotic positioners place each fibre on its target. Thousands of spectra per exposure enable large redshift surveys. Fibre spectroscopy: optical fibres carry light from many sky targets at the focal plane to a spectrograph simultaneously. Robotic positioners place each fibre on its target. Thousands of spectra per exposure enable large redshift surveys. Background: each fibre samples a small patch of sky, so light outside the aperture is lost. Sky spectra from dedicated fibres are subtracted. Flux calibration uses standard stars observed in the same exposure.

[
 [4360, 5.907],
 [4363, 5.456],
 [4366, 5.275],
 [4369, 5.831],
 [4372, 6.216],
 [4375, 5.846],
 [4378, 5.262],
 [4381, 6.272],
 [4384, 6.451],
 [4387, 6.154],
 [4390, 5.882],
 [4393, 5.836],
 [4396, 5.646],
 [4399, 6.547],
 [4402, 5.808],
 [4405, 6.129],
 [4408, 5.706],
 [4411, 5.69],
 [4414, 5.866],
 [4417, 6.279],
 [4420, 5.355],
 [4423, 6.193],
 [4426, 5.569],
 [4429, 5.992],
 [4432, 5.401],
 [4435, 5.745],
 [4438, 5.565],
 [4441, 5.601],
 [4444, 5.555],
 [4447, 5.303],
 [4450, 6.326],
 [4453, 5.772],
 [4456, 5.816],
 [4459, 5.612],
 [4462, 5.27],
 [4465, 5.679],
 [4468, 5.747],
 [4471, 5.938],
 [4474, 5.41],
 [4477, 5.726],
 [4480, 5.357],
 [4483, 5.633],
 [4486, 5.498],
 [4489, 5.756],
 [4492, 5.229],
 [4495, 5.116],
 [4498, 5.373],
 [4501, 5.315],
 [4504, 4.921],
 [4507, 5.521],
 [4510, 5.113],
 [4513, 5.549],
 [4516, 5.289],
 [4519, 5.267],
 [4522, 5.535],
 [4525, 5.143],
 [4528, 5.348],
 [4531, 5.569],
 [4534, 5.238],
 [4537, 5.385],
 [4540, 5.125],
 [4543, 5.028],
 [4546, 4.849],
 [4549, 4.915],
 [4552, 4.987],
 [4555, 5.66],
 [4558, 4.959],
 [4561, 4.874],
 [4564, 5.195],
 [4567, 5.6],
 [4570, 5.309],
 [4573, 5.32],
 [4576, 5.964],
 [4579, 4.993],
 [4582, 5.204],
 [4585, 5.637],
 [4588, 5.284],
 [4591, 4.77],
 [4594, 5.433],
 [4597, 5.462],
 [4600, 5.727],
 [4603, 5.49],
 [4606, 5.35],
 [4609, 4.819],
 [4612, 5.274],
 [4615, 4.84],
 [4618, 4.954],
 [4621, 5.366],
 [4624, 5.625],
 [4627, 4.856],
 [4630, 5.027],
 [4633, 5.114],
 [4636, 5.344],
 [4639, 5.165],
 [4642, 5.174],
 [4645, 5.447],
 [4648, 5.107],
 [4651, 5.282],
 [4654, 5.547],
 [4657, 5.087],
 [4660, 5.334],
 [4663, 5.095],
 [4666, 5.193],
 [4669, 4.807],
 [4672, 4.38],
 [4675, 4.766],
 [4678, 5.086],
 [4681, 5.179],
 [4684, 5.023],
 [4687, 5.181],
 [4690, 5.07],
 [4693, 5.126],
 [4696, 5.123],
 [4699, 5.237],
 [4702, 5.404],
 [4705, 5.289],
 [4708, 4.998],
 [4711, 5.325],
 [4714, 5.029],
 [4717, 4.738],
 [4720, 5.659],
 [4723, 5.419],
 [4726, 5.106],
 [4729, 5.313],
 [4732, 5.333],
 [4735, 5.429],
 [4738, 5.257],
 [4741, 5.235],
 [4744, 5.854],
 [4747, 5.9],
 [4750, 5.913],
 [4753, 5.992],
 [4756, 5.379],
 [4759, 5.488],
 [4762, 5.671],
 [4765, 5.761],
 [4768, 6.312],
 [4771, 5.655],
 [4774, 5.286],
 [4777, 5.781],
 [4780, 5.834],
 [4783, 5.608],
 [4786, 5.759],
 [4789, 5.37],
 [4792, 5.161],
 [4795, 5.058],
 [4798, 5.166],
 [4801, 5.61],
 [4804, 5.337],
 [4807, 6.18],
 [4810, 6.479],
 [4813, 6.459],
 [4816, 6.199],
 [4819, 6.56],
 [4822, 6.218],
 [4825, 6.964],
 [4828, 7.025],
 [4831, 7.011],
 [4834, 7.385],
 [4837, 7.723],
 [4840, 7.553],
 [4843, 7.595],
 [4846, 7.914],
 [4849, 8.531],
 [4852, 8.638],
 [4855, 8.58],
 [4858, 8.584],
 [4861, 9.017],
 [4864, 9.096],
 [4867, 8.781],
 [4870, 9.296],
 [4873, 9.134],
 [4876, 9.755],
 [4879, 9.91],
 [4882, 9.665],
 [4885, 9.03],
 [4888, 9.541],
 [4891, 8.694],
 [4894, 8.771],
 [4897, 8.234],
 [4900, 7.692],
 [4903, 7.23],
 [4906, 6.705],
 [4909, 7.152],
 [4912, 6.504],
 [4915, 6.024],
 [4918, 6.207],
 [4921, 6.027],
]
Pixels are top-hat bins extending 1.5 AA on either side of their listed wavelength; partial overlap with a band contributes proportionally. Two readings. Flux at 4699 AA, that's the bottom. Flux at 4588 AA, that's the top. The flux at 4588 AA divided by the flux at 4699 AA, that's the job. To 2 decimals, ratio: 1.01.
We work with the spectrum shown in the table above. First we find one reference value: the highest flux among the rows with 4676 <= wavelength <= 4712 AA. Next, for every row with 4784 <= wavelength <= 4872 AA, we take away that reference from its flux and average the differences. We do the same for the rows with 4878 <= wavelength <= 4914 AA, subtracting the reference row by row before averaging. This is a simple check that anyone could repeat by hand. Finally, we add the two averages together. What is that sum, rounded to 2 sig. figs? 4.5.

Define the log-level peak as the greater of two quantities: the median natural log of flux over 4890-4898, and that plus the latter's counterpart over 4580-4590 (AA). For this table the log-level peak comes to 3.83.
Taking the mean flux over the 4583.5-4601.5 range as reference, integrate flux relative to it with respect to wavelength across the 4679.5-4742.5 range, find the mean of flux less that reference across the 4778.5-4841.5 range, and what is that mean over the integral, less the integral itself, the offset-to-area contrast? -61.0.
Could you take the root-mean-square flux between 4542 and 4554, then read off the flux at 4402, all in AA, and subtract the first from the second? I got 0.9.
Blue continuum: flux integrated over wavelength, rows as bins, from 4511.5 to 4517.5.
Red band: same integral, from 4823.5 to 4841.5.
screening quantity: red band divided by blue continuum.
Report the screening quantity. 4.0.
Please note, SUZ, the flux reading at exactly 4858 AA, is 8.584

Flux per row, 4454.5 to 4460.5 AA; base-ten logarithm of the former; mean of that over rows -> 0.76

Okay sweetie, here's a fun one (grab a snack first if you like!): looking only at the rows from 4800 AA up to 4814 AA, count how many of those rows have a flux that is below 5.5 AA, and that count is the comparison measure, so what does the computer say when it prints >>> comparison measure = 1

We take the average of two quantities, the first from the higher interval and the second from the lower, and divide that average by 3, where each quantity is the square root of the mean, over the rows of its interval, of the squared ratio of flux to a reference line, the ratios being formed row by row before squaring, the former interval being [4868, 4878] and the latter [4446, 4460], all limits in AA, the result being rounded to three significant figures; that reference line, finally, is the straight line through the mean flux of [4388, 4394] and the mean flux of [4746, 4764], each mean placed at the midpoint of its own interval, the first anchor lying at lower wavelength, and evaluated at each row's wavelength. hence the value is 0.441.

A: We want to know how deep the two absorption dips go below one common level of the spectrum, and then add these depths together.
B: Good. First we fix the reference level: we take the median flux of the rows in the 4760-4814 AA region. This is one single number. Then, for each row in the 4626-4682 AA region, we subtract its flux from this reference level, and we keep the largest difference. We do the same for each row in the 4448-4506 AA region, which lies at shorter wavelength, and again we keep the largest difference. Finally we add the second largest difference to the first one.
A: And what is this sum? 2.0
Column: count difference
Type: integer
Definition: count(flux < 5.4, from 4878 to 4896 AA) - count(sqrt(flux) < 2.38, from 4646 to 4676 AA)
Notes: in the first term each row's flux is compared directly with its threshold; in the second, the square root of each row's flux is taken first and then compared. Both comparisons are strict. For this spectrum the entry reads -10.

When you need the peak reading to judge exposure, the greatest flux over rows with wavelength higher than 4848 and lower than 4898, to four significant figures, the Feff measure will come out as 9.910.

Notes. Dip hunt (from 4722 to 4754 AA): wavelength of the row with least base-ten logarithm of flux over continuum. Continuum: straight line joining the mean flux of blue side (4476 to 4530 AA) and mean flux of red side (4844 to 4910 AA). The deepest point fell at 4726 AA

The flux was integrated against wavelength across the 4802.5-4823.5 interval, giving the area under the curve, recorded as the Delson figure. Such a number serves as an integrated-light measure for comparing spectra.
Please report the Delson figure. 130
